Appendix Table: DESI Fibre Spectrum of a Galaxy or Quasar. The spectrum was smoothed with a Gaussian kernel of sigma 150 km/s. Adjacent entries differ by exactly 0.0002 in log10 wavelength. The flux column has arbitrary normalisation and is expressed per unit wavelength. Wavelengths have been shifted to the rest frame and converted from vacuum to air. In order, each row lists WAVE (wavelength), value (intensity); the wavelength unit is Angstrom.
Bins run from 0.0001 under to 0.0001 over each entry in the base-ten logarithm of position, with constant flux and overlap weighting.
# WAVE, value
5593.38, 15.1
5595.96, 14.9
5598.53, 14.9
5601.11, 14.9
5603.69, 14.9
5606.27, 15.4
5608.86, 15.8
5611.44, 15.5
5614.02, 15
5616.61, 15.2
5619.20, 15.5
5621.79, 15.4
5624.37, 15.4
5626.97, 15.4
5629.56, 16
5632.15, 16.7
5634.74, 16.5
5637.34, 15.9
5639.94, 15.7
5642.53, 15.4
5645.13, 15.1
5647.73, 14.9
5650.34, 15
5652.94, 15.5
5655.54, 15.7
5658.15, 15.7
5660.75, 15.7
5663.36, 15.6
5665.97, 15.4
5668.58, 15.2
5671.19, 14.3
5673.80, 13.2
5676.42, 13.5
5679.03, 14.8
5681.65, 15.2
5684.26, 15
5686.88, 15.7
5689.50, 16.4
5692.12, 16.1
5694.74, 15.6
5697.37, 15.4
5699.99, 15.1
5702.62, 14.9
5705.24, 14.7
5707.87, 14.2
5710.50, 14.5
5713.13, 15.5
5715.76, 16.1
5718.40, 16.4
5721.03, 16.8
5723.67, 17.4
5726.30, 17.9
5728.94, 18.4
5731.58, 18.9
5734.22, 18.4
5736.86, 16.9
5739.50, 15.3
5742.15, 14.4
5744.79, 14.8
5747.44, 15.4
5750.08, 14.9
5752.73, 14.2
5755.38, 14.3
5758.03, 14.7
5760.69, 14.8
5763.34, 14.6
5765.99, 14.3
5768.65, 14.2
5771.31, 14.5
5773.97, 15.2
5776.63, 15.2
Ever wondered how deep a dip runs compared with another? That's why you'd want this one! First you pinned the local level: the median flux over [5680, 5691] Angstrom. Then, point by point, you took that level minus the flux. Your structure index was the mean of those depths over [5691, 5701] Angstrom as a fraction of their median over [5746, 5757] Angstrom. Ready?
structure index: -0.12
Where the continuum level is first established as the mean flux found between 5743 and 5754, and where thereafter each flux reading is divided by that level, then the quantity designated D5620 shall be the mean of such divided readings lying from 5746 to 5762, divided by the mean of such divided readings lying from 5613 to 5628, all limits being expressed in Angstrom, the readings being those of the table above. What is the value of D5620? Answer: 0.96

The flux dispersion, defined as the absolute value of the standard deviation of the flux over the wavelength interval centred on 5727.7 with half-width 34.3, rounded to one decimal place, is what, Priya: 1.4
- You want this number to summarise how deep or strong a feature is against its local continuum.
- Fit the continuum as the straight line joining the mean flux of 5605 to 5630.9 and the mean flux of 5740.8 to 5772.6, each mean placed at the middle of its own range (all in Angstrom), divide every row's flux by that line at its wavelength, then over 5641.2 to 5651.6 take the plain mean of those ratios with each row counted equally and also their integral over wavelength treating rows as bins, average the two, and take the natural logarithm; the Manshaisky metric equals 1.73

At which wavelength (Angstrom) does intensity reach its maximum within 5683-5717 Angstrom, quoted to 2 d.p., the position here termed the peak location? 5689.50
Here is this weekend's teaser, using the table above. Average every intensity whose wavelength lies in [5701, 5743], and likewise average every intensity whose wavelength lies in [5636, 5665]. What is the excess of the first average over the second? 0.8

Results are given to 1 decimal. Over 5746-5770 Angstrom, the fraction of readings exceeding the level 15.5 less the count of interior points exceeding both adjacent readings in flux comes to -1.0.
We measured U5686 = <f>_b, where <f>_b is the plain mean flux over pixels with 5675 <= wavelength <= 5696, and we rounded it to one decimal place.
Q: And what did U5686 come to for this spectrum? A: 15.3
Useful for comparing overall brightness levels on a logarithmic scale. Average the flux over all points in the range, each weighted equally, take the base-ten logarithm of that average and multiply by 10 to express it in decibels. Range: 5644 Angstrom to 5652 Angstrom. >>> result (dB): 11.8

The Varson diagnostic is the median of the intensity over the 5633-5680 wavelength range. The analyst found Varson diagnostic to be 15.4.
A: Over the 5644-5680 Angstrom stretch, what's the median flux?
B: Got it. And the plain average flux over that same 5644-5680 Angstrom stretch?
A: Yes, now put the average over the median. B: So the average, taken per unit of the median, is 0.99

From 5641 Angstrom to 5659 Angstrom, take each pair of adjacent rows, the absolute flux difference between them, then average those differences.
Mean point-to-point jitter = 0.22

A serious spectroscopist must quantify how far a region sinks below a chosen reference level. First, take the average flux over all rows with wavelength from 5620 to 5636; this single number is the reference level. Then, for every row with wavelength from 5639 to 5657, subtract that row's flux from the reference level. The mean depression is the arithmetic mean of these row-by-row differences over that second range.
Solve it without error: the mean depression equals 0.57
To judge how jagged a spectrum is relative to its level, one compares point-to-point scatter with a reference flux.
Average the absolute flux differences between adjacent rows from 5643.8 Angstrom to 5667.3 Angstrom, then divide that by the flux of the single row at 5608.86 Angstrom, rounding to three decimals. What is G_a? 0.010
